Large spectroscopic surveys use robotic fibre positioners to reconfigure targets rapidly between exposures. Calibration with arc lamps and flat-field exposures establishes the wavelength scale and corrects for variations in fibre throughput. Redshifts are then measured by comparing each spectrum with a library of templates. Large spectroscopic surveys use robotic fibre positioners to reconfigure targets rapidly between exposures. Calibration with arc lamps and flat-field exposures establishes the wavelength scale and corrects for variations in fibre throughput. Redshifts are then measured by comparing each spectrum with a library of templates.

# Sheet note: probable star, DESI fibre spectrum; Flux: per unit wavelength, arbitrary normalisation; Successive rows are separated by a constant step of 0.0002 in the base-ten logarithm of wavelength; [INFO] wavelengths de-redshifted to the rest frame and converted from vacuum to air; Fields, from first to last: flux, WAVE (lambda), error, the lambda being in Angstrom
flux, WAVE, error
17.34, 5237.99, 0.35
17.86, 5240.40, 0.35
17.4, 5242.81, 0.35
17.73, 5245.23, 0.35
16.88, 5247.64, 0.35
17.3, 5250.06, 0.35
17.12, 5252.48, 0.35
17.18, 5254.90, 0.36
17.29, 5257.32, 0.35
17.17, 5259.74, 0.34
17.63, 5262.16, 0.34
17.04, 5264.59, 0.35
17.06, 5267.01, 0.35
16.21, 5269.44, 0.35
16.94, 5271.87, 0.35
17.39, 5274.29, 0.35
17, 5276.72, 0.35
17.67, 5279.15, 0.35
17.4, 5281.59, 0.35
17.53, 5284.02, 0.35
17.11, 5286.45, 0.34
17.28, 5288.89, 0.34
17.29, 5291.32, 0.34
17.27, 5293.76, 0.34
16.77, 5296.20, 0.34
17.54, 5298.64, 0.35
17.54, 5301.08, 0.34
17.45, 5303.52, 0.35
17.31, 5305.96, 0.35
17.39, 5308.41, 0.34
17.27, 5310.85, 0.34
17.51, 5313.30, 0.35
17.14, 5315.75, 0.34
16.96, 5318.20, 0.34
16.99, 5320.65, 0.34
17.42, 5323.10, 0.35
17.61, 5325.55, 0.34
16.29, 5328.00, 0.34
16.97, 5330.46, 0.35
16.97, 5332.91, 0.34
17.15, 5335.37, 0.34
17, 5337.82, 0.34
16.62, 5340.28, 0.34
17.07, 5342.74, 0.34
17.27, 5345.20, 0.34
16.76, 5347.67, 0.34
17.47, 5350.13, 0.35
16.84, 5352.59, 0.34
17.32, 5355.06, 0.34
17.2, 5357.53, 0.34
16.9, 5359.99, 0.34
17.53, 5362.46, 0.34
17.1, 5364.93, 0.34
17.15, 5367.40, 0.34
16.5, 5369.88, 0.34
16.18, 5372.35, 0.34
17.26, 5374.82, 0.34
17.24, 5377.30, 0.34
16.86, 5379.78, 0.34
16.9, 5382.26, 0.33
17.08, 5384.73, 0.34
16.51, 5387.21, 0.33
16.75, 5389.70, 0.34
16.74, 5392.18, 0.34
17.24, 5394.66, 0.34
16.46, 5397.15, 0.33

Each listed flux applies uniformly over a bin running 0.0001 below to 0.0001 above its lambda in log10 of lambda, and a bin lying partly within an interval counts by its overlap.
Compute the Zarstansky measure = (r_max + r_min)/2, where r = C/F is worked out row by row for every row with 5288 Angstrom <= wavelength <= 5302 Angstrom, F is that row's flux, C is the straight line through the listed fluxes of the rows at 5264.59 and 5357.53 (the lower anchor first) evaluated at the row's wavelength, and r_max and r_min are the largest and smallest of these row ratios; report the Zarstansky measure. 1.00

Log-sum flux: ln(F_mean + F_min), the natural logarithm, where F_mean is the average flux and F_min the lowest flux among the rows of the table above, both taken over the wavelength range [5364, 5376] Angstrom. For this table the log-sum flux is 3.50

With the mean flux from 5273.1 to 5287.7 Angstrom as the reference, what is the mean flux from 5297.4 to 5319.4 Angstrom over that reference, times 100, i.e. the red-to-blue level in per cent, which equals 100.0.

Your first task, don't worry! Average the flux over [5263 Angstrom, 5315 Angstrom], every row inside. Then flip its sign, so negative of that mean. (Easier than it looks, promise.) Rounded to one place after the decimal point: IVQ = -17.2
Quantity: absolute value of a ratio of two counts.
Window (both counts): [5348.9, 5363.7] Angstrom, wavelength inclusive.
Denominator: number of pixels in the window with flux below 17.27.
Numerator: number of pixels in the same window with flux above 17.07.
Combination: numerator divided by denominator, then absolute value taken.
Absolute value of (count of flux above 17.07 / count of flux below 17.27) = 1.3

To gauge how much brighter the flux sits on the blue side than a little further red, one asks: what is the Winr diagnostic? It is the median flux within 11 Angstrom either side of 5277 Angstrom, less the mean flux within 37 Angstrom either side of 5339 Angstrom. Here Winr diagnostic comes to 0.02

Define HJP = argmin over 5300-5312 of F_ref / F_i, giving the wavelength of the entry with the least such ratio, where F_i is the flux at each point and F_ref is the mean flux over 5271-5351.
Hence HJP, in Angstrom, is 5301.08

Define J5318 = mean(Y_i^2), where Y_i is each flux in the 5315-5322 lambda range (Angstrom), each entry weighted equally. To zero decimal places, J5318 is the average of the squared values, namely 290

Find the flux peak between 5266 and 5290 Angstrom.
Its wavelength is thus 5279.15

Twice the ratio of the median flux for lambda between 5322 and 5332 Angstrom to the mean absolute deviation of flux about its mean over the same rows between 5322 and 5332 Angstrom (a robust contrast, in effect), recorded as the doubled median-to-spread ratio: 78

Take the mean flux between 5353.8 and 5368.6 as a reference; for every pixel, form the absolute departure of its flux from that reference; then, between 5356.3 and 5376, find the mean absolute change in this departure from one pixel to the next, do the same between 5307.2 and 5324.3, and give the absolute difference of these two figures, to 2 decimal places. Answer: 0.22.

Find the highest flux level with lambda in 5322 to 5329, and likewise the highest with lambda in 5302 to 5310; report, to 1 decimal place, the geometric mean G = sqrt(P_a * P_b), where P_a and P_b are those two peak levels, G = 17.5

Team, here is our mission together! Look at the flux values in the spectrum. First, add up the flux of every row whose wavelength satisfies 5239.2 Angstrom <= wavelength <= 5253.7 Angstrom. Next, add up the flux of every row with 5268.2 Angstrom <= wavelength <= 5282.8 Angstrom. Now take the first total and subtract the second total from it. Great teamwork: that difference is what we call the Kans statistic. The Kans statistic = 1.7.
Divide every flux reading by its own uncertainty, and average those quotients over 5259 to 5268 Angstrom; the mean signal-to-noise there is 49.95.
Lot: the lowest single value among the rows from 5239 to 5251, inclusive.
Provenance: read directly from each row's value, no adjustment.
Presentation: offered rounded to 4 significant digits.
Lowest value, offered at 16.88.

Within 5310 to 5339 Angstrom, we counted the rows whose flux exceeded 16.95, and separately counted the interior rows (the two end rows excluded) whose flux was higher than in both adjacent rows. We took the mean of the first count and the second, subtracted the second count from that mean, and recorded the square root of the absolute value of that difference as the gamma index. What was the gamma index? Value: 2.0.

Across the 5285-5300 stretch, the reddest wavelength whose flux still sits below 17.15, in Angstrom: 5296.20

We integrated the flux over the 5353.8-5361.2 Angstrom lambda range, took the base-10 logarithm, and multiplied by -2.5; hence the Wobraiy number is -5.26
